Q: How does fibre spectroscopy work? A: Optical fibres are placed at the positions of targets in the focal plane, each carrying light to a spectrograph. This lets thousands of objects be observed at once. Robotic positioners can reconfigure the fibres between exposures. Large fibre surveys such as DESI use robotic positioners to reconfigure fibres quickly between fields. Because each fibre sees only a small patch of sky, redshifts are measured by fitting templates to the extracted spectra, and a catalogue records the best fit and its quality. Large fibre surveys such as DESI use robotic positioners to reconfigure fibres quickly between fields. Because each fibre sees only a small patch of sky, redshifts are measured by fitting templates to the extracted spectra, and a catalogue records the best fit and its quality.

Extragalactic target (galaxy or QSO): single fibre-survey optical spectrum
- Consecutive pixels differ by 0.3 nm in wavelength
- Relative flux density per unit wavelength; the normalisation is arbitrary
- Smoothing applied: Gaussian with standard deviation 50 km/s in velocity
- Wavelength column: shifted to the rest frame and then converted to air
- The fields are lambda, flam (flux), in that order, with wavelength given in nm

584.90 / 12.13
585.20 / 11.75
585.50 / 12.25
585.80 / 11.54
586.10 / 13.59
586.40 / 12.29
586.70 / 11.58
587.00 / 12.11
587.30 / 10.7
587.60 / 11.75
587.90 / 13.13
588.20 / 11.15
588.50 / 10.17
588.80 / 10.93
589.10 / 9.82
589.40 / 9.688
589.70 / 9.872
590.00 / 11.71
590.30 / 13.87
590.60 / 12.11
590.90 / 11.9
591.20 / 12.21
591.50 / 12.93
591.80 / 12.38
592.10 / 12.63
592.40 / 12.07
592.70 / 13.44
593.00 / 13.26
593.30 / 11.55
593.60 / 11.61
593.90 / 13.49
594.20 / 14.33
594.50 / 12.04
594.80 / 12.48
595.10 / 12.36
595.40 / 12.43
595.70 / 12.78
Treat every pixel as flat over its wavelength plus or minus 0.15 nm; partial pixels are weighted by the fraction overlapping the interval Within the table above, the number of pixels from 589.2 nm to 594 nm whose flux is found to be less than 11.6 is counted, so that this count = 3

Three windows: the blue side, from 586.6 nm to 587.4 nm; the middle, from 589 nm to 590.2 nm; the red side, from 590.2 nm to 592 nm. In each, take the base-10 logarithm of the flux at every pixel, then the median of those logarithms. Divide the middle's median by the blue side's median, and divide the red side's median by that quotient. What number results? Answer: 1.17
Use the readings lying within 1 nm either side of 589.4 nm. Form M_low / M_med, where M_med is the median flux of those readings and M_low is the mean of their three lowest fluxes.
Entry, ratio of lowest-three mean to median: 0.96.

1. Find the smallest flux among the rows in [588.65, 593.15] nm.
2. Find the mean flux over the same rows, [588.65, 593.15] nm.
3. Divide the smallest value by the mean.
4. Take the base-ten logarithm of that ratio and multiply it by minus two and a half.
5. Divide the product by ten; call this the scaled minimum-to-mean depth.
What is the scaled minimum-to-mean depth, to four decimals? 0.0225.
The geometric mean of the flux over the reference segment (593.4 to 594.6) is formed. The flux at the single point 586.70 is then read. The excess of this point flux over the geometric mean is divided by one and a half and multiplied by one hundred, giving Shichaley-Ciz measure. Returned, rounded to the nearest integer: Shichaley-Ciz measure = -83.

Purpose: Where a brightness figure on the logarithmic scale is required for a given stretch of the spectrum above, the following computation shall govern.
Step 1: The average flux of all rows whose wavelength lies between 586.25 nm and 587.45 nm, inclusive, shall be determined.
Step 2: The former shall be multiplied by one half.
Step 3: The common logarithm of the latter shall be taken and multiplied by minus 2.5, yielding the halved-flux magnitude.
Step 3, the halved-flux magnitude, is -1.92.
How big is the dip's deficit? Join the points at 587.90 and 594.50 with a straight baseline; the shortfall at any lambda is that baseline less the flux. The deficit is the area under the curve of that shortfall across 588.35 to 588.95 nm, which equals 1.5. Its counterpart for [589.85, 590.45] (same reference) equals 0.0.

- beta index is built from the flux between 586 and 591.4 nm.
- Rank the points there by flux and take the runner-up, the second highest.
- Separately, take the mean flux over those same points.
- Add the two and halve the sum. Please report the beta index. 12.6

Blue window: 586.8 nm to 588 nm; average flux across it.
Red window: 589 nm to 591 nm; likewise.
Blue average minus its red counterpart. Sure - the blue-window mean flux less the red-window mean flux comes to 0.6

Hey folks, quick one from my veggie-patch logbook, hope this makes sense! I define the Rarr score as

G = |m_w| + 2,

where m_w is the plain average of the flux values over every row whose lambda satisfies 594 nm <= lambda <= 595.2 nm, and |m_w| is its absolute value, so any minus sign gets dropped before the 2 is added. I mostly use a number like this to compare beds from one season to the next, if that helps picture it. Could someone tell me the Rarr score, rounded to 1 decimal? 14.8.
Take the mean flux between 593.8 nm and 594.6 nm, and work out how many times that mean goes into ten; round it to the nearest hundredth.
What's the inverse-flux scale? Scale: 0.75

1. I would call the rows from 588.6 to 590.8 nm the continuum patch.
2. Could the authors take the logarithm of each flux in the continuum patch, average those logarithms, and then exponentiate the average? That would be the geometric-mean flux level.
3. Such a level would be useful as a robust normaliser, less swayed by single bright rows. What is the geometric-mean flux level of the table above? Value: 11.06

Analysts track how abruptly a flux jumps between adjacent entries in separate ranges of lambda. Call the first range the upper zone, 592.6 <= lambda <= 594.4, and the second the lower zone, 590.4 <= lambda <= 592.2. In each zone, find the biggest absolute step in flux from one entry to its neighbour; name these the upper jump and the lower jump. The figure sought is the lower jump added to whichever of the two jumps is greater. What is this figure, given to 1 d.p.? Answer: 2.6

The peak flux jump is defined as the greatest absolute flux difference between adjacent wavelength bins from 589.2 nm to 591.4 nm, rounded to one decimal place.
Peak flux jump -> 2.2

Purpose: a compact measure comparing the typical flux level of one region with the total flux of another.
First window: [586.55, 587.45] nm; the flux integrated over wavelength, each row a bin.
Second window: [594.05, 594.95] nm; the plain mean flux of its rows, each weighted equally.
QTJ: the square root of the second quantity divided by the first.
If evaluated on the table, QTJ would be 1.1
